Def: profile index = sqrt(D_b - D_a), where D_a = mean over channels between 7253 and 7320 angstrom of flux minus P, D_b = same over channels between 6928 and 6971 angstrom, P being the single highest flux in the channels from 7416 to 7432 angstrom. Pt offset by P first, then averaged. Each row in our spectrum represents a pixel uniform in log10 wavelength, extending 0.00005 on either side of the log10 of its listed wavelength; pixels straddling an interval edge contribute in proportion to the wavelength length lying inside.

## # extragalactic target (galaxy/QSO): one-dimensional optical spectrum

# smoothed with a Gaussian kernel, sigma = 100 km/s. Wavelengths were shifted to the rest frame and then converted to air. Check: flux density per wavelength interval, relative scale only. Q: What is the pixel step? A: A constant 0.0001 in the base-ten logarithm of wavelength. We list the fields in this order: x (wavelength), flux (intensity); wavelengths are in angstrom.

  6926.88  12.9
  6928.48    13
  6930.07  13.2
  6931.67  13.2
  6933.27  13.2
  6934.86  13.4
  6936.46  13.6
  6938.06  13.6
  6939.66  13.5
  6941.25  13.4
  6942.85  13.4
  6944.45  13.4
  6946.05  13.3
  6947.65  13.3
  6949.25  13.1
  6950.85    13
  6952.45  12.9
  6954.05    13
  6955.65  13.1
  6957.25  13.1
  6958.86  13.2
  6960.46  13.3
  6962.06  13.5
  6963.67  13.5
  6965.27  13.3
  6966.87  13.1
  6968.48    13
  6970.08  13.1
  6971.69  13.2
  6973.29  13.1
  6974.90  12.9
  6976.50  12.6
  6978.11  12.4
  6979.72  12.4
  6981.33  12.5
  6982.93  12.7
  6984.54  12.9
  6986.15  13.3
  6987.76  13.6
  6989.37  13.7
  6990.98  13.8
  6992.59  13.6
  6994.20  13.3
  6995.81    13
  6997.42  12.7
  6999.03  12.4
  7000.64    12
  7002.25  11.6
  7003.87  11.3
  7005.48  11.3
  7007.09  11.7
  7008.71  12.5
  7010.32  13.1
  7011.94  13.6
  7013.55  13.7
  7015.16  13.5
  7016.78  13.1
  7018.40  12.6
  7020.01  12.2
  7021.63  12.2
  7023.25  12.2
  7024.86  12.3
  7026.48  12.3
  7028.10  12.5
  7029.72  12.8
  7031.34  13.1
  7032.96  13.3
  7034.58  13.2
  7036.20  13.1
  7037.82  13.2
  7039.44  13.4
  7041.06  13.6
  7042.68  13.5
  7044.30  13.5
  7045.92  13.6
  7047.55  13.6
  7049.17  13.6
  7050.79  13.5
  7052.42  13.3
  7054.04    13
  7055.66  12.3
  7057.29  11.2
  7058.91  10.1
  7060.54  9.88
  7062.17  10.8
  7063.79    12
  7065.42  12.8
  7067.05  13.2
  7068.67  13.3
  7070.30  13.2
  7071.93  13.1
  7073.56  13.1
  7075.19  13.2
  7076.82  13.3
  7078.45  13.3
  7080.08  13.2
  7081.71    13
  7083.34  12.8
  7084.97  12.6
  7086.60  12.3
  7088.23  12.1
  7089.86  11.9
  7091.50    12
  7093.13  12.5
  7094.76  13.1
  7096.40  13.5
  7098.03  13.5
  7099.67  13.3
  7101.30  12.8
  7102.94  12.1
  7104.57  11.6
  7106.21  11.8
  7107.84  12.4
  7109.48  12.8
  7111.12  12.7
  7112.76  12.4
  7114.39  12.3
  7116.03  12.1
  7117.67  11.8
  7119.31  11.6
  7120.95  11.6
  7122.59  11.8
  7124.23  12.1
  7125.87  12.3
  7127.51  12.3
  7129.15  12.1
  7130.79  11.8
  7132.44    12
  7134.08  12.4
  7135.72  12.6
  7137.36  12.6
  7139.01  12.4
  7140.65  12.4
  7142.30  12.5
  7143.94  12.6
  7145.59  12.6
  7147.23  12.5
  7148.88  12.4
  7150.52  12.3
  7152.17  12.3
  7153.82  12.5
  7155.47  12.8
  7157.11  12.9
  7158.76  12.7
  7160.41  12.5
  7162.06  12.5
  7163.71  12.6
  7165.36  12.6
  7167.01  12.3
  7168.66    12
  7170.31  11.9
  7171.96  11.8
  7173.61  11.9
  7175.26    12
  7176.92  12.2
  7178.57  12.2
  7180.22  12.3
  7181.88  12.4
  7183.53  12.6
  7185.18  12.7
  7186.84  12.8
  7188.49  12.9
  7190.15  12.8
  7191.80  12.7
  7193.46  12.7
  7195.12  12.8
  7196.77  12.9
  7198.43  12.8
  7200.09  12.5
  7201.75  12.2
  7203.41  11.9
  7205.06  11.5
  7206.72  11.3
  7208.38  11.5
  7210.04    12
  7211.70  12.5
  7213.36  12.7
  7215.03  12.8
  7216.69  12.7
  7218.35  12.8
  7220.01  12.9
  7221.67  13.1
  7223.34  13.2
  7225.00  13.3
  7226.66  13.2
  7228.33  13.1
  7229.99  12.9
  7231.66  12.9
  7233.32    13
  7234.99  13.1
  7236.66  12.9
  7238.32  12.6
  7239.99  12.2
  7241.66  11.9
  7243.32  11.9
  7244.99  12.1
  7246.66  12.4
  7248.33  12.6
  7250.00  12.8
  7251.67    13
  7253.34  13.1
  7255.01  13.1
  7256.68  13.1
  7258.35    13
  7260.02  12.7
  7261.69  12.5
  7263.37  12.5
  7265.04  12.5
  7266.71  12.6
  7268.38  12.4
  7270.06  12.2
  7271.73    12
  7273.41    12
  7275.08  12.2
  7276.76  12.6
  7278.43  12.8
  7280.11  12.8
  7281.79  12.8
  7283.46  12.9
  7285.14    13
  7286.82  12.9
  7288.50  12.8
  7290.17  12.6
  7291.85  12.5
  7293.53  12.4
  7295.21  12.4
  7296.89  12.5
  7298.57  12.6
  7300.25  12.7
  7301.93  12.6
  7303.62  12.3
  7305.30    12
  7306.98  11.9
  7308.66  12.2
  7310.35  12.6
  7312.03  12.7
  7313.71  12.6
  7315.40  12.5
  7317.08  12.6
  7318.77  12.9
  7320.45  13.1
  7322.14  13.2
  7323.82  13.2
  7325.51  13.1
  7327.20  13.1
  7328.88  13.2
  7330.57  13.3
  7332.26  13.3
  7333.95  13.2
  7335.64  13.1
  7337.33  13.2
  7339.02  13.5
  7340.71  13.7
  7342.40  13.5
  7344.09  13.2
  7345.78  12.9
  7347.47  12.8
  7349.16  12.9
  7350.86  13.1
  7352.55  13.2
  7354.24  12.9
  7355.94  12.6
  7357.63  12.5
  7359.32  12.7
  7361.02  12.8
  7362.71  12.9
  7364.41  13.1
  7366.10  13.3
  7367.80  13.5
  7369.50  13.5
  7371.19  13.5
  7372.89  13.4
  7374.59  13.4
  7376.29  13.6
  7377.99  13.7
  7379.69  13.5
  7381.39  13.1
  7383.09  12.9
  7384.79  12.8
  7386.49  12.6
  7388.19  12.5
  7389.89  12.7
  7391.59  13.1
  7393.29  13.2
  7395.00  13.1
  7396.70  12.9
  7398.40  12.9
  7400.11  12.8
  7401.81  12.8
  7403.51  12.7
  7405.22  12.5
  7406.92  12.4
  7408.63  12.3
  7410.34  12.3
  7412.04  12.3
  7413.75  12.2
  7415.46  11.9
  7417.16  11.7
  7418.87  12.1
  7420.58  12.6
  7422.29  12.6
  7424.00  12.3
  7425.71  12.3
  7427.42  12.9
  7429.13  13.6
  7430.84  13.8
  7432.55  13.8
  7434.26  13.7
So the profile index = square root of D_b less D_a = 0.82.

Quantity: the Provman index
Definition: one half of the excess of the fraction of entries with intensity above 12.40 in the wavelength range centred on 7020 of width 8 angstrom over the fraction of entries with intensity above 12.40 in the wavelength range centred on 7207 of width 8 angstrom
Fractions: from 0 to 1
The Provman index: 0.20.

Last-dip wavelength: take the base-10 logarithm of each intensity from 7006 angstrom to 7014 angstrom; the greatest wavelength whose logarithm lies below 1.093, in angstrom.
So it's 7007.09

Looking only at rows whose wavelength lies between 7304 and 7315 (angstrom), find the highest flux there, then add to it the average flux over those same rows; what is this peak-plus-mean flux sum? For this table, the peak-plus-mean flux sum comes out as 25.0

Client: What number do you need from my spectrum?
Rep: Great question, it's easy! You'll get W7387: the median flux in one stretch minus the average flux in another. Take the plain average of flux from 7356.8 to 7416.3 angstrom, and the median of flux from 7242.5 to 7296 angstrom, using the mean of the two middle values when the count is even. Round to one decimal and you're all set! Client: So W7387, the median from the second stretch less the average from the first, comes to -0.3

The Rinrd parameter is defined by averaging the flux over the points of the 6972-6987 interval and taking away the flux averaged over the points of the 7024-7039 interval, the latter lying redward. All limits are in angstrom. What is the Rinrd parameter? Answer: -0.1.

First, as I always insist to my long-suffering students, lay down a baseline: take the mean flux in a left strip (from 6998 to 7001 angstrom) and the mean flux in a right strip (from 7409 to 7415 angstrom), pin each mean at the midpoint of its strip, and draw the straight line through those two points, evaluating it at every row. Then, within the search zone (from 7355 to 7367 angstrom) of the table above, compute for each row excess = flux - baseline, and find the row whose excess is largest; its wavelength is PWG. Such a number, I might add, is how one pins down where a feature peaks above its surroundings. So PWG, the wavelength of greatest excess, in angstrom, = 7366.10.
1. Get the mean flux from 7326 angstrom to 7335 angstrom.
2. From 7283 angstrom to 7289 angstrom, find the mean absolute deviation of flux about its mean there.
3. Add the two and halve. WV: 6.63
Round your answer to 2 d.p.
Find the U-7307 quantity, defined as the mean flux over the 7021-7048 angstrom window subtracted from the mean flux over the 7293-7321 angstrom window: -0.52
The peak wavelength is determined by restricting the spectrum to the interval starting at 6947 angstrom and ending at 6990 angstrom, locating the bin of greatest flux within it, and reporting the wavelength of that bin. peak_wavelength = 6989.37 angstrom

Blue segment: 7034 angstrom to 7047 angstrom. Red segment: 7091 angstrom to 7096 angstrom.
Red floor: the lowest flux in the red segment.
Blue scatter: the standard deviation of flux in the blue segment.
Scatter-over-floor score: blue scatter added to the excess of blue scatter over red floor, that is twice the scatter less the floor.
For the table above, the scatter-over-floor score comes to -11.6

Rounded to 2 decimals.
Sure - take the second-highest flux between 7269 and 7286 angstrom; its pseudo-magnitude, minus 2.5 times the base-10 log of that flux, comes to -2.78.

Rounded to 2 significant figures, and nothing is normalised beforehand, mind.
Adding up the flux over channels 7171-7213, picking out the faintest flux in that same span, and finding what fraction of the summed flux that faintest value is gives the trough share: 0.037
